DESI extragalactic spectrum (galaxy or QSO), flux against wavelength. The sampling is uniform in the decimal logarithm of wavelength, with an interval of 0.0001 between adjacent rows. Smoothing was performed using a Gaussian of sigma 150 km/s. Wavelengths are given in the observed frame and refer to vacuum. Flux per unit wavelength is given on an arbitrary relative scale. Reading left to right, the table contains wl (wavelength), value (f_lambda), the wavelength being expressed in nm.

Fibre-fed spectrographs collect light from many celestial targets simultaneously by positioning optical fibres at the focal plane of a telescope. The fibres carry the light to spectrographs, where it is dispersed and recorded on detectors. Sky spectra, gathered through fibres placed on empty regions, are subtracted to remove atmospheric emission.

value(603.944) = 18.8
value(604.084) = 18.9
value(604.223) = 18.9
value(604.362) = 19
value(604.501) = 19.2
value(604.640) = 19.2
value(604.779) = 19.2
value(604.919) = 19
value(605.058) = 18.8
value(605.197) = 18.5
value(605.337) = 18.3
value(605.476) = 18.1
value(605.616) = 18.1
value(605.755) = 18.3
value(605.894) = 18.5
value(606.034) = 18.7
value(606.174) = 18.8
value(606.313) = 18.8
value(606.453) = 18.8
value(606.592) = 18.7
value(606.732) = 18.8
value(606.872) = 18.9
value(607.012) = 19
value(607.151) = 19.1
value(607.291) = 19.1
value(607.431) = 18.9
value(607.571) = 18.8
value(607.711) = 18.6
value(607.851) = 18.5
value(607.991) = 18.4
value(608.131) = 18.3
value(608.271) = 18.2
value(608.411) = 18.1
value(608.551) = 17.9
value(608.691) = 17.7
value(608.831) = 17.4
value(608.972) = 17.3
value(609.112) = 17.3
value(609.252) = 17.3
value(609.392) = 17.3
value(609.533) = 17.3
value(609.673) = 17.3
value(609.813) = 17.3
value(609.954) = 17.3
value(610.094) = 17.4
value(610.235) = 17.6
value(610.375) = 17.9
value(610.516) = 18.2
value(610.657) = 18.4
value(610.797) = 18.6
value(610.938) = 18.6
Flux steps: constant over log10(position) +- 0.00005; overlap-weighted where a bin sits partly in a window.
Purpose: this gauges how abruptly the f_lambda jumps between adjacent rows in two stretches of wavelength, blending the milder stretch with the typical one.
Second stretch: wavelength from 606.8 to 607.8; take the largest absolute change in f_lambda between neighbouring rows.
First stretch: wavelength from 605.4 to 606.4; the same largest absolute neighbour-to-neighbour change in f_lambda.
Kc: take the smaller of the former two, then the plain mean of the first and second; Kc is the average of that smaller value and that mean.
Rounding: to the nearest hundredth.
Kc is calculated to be 0.20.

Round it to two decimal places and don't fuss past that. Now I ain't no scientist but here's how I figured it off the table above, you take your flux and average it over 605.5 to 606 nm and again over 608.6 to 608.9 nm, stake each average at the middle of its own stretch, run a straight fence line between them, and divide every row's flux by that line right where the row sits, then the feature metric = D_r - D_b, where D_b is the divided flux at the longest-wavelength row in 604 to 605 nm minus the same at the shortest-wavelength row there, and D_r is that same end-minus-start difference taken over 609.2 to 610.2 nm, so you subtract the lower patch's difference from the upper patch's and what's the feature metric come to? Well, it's 0.00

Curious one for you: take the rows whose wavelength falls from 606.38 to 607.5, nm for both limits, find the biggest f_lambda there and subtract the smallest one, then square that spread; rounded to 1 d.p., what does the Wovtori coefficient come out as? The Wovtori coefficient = 0.2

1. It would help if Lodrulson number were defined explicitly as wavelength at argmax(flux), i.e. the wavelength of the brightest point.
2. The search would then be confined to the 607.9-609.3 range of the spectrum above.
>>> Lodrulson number 607.991 nm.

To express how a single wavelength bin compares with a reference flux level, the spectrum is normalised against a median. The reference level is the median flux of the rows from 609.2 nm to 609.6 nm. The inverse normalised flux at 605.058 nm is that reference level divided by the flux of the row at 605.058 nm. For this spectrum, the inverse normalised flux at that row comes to 0.92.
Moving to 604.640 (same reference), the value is 0.90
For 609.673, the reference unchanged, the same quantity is 1.00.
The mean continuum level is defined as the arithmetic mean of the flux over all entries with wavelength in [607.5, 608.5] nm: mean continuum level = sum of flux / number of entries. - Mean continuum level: 18.4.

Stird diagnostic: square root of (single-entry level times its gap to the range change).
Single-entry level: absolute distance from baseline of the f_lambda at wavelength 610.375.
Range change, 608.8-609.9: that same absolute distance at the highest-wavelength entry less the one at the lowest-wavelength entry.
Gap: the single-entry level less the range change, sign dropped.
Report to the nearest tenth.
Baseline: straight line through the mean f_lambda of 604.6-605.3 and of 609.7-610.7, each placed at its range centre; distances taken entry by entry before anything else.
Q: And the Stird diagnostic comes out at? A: 0.3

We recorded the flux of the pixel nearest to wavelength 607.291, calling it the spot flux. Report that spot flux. 19.1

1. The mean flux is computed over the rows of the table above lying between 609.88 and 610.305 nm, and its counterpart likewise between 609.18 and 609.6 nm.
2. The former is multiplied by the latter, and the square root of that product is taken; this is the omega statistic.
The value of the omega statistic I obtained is 17.4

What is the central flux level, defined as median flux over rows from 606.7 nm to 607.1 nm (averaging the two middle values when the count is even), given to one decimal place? 18.9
